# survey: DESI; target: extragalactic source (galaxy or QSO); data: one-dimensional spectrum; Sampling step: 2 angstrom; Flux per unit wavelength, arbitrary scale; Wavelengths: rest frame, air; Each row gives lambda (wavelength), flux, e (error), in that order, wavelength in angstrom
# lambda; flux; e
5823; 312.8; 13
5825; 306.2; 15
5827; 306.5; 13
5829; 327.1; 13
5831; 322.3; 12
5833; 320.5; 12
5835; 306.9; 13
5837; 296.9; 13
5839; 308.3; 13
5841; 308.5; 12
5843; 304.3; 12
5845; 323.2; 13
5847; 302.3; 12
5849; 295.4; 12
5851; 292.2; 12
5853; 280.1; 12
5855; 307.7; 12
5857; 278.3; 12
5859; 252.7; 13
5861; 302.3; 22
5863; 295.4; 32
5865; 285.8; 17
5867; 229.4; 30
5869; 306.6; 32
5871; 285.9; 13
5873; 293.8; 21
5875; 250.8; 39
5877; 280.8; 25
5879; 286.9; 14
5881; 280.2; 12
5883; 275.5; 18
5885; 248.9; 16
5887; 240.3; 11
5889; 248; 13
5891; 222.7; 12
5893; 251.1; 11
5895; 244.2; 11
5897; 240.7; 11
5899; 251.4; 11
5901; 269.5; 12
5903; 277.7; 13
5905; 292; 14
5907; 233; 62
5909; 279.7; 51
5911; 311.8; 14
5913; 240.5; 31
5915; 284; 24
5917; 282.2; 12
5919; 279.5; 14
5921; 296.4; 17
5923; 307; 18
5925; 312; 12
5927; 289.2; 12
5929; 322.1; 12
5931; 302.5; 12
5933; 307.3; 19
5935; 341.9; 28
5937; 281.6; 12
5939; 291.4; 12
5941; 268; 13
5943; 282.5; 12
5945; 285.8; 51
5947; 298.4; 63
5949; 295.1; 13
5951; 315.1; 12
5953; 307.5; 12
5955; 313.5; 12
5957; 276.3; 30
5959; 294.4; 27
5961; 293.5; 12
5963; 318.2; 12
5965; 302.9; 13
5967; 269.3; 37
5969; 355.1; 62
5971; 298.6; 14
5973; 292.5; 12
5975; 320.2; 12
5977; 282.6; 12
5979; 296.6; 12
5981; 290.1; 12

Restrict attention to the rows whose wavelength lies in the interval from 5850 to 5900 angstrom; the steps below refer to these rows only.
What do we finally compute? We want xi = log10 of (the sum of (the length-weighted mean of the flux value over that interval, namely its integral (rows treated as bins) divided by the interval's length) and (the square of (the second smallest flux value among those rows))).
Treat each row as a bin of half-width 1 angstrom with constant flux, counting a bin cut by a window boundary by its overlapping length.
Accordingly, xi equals 4.72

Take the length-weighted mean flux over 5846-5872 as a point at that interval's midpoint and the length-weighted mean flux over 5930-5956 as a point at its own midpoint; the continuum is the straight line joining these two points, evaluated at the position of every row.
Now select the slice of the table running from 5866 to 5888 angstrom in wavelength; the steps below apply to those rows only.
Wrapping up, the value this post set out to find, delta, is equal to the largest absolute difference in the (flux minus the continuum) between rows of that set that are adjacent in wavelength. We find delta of 76.9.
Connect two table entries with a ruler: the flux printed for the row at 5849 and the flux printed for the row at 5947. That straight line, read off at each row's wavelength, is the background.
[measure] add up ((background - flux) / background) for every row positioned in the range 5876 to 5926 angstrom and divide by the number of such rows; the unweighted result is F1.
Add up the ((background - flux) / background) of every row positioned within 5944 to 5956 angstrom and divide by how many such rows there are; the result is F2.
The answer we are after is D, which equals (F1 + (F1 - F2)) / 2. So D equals 0.10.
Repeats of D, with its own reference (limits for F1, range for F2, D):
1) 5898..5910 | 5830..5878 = 0.10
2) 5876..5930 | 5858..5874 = 0.06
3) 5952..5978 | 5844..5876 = -0.03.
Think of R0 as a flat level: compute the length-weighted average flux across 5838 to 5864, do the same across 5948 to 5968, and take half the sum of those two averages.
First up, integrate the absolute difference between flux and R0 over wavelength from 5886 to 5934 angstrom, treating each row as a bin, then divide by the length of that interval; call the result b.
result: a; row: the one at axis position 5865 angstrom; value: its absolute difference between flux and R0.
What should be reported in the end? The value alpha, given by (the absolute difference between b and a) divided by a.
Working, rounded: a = 11.6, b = 30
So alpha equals 1.5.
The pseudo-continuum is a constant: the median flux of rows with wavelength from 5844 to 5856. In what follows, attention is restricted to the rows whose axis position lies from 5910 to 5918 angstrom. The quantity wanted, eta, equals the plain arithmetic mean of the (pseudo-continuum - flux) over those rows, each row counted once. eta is 19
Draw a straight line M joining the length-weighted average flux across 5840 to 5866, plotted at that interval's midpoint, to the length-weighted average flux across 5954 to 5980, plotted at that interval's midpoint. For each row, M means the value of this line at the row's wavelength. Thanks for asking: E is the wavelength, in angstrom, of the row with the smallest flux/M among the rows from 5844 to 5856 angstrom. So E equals 5853 angstrom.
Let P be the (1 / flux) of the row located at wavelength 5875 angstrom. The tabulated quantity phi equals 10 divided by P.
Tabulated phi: 2508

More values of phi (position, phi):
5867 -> 2294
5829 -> 3271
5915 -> 2840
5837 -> 2969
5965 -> 3029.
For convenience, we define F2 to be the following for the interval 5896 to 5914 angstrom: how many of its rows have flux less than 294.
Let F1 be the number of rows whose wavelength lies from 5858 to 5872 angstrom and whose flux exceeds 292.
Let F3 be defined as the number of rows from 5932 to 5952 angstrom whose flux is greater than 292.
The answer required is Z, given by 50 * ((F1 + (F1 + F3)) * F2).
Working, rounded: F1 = 3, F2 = 8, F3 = 5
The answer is 4400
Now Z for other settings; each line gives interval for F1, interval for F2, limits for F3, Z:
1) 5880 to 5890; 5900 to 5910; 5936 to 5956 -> 1250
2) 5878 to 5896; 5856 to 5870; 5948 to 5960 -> 1000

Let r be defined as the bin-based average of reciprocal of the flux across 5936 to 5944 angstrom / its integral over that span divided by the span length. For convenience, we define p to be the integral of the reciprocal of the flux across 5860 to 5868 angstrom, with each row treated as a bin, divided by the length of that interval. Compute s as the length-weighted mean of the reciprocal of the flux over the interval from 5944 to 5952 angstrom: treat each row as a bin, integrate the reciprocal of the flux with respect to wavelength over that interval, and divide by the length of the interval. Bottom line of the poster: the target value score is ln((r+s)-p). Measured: -5.72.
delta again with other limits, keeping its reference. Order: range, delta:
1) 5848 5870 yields 76.9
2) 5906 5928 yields 71.6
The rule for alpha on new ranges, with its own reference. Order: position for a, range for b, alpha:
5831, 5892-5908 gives 0.6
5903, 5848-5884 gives 0.1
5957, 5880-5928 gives 0.5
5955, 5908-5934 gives 0.0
